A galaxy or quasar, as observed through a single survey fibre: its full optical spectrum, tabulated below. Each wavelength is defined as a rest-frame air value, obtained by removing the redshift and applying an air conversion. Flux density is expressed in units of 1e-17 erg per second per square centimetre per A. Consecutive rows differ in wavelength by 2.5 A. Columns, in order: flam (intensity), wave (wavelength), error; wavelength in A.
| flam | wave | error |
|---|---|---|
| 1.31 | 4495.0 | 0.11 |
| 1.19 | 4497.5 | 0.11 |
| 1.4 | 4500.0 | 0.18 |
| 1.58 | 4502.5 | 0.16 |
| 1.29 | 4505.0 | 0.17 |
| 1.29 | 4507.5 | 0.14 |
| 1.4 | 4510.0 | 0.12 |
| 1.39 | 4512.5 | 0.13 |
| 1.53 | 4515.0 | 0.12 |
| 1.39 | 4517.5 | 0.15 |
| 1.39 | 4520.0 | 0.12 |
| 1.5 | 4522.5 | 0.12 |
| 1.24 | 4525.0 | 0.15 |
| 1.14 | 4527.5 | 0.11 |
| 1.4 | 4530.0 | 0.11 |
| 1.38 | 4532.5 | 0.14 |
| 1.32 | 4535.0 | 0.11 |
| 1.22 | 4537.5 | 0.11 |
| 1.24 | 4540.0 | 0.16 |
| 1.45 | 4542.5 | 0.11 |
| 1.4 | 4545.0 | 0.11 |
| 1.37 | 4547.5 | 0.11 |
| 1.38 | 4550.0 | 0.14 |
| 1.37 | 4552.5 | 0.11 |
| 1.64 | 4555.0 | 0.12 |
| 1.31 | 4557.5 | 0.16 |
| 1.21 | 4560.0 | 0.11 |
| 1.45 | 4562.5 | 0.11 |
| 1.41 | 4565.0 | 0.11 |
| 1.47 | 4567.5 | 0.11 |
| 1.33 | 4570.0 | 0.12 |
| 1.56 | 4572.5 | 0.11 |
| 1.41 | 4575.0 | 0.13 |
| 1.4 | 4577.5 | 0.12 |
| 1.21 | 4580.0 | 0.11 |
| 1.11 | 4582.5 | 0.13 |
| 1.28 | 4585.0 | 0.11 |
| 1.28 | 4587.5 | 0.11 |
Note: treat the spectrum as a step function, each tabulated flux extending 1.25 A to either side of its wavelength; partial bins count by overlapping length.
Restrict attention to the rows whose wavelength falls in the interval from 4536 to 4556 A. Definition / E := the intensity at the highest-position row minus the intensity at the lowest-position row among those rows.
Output 0.4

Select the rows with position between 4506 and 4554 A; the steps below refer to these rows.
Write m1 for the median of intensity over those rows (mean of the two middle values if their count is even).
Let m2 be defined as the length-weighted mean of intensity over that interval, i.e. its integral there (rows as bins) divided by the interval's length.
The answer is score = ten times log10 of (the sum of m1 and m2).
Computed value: 4.38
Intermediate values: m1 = 1.38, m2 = 1.36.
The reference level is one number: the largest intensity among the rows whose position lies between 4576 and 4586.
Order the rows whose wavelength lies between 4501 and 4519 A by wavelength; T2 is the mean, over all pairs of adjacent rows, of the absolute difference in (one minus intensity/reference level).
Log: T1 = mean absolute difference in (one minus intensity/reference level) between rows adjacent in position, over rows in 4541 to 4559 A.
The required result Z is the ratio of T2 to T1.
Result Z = 1.0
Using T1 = 0.083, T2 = 0.082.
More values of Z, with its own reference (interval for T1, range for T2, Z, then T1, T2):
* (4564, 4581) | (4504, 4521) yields 0.5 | 0.093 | 0.048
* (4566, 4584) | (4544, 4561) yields 0.9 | 0.098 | 0.089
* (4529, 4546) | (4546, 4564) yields 2.1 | 0.055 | 0.114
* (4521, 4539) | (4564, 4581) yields 1.0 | 0.095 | 0.093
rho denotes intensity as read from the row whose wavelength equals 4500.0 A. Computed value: 1.4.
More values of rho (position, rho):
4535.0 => 1.32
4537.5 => 1.22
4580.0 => 1.21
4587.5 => 1.28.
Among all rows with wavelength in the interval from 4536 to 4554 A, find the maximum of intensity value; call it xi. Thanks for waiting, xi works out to 1.45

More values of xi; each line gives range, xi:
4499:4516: 1.58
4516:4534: 1.5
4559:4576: 1.56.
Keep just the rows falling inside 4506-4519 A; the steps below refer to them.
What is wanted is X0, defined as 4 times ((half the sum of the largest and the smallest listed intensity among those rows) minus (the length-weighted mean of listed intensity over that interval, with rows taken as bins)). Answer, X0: 0.049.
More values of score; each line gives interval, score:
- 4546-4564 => 4.41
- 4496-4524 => 4.45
